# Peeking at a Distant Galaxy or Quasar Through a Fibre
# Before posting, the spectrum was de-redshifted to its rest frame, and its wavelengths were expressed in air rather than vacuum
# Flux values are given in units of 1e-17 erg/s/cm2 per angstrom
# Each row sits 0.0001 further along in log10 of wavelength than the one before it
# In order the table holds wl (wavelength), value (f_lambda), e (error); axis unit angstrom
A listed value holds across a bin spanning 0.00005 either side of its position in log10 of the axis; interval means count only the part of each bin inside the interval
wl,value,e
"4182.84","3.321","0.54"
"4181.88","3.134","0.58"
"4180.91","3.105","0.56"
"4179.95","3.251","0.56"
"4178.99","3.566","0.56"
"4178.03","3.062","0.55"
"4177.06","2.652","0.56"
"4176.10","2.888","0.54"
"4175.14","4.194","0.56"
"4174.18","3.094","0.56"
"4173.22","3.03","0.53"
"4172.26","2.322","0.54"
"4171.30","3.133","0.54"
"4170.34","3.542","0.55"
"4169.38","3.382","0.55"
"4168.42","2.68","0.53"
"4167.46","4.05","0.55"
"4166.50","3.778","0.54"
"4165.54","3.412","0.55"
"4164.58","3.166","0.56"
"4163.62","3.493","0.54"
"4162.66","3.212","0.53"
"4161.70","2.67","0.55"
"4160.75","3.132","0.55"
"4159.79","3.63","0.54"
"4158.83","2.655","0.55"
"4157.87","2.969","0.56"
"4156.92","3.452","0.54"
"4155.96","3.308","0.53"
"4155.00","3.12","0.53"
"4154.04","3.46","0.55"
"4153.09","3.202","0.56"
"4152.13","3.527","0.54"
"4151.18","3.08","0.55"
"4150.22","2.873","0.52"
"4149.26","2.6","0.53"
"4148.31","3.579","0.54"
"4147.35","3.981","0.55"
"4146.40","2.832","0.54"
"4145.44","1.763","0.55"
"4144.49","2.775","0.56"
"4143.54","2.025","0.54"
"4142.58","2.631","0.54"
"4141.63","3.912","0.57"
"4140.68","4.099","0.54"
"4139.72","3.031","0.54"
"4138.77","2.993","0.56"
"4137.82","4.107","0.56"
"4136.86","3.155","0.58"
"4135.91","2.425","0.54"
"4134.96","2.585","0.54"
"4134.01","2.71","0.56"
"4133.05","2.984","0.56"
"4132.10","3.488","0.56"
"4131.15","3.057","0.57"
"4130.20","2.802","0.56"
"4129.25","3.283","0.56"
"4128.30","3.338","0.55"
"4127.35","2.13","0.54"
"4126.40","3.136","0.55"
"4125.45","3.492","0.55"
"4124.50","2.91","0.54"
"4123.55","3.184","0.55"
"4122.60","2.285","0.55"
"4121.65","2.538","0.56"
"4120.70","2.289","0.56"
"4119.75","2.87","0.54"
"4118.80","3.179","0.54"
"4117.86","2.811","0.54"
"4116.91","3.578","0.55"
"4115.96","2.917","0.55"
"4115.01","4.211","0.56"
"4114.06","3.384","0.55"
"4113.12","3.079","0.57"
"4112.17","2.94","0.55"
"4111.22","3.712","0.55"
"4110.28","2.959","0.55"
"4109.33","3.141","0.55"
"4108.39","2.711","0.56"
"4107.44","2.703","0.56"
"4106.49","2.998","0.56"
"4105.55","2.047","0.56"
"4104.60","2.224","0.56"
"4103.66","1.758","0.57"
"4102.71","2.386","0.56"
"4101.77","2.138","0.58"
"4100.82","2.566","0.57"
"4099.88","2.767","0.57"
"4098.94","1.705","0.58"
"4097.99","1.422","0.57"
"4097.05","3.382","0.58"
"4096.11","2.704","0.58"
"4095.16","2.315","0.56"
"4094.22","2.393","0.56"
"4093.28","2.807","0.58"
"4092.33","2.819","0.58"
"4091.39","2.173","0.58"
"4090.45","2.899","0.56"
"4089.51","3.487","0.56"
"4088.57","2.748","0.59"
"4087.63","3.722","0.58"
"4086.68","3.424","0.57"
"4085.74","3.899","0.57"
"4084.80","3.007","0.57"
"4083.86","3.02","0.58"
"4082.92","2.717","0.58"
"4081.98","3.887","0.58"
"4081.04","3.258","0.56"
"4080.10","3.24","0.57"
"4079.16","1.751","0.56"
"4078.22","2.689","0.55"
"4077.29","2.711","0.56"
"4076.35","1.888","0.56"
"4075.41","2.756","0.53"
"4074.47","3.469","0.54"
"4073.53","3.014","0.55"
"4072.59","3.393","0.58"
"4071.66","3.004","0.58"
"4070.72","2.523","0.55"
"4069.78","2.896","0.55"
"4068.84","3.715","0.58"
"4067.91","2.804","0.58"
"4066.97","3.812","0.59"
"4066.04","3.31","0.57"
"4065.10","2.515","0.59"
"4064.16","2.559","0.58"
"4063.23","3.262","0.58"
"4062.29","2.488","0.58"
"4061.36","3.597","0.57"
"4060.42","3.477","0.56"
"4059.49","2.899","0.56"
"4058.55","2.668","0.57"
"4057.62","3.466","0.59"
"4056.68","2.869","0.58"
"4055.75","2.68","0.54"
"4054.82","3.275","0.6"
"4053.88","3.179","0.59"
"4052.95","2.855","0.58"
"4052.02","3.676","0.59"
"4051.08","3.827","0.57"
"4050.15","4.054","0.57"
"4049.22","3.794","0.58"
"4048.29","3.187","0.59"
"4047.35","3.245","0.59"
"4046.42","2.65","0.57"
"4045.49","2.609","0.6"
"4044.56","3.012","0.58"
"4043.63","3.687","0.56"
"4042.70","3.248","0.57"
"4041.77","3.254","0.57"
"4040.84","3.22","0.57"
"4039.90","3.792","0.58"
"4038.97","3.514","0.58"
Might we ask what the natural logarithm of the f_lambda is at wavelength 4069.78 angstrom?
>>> 1.06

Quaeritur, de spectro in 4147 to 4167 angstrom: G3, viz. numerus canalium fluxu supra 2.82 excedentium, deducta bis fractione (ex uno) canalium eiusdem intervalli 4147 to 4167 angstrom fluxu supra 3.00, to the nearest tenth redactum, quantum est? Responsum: 16.5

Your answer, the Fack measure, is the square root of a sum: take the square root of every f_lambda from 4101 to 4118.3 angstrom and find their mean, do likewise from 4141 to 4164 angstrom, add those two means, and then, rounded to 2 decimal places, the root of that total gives 1.85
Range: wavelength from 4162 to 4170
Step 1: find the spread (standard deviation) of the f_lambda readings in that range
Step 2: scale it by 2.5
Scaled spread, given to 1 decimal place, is 1.0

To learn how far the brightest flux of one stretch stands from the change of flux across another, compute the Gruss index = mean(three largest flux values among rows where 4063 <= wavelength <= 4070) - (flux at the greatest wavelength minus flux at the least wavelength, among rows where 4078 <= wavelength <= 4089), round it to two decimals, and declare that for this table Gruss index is 3.55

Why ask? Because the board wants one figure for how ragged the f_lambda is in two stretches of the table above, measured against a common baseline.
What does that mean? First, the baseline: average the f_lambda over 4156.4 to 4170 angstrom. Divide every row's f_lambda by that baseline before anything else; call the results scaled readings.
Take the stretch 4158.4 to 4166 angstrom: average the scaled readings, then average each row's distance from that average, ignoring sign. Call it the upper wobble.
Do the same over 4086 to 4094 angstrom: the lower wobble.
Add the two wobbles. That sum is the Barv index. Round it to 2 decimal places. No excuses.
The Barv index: 0.20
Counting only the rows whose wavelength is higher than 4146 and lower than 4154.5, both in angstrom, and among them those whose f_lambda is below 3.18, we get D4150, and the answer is 4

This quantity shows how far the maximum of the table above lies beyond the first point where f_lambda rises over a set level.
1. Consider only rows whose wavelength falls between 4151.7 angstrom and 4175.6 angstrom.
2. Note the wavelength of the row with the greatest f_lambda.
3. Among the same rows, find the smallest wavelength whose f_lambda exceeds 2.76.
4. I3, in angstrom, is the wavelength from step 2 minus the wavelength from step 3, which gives 23.0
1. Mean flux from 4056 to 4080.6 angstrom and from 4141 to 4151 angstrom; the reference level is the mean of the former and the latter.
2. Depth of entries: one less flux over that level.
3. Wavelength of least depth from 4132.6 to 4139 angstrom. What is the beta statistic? 4137.82 angstrom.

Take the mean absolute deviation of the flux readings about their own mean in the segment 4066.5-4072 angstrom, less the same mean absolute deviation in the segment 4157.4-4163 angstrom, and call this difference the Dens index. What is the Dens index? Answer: 0.15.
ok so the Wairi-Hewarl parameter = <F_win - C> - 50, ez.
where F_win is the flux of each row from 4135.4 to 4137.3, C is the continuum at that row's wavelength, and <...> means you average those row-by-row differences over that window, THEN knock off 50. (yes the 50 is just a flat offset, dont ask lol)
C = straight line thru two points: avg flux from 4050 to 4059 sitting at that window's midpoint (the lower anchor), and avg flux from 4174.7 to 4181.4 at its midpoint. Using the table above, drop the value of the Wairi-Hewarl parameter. -50.5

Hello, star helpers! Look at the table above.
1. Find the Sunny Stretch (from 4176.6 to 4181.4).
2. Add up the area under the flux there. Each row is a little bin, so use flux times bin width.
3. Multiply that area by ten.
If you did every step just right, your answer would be 150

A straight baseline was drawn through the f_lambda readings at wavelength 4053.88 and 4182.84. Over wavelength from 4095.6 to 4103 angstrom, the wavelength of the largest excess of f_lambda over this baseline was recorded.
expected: 4097.05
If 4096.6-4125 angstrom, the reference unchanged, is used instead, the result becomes 4115.01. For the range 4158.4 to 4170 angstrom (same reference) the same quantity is 4167.46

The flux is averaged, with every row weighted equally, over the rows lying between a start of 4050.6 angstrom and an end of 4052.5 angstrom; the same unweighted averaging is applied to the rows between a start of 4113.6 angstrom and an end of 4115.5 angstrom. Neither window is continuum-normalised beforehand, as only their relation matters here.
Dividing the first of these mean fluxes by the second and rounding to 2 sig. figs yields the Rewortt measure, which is 0.99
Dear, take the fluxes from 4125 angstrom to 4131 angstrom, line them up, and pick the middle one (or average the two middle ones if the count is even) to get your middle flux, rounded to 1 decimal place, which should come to 3.2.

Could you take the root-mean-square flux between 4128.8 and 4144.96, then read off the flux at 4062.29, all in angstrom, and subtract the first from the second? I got -0.6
